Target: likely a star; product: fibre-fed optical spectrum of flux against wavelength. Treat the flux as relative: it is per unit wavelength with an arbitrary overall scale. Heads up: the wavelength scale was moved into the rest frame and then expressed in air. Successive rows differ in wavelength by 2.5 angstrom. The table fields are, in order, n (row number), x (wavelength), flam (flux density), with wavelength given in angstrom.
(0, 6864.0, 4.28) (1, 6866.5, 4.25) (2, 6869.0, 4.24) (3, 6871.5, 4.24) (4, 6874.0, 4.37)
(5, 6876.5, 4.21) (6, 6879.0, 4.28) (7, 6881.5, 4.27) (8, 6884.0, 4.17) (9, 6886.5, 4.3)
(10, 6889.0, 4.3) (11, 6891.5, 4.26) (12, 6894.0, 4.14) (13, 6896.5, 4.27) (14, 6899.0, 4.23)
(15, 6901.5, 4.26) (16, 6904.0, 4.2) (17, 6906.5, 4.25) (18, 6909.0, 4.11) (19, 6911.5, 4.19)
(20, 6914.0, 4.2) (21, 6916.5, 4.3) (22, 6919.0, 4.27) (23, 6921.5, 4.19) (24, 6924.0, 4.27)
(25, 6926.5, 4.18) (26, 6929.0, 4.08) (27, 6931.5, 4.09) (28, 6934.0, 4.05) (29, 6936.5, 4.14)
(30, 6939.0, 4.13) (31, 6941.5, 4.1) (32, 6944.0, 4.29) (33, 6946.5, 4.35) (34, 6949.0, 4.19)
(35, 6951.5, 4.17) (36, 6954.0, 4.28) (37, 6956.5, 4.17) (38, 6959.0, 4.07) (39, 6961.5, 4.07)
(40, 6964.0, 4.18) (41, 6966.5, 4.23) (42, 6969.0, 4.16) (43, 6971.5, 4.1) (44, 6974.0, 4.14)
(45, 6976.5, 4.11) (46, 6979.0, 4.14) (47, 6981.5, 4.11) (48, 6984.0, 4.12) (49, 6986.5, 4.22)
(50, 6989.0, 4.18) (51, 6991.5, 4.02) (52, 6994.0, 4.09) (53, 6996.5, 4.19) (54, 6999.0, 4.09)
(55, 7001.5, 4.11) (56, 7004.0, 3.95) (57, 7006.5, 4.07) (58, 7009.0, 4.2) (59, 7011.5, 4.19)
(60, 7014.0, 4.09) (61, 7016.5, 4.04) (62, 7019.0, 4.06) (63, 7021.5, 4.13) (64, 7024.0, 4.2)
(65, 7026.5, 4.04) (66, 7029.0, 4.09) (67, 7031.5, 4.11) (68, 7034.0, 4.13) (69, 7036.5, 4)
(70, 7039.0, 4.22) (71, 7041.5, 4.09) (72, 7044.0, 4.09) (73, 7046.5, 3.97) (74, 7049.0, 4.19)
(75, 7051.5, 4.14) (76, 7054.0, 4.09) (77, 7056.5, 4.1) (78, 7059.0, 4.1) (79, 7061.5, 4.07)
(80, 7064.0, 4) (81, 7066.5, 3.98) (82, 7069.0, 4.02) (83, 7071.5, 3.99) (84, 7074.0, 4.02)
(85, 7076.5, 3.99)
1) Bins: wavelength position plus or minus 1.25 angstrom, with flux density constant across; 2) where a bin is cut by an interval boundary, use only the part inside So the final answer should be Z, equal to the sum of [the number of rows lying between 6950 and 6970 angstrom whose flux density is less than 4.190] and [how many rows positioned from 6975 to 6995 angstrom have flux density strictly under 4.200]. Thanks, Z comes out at 13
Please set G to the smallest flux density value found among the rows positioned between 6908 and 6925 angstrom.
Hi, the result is 4.11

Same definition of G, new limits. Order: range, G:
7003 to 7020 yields 3.95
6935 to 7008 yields 3.95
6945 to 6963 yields 4.07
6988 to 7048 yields 3.95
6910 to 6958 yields 4.05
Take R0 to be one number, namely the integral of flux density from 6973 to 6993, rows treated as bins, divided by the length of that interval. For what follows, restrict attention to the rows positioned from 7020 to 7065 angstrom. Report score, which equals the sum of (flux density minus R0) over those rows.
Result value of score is -0.6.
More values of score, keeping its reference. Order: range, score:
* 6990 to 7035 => -0.5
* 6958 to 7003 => 0.0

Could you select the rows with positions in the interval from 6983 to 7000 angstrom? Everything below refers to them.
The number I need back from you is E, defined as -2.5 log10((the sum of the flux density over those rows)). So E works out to -3.65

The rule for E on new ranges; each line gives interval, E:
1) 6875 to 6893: -3.69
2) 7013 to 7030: -3.64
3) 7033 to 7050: -3.64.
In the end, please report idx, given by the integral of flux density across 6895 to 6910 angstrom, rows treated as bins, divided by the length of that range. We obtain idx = 4.22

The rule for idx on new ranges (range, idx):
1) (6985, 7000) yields 4.13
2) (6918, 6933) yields 4.18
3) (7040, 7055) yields 4.10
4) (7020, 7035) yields 4.12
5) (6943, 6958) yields 4.24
